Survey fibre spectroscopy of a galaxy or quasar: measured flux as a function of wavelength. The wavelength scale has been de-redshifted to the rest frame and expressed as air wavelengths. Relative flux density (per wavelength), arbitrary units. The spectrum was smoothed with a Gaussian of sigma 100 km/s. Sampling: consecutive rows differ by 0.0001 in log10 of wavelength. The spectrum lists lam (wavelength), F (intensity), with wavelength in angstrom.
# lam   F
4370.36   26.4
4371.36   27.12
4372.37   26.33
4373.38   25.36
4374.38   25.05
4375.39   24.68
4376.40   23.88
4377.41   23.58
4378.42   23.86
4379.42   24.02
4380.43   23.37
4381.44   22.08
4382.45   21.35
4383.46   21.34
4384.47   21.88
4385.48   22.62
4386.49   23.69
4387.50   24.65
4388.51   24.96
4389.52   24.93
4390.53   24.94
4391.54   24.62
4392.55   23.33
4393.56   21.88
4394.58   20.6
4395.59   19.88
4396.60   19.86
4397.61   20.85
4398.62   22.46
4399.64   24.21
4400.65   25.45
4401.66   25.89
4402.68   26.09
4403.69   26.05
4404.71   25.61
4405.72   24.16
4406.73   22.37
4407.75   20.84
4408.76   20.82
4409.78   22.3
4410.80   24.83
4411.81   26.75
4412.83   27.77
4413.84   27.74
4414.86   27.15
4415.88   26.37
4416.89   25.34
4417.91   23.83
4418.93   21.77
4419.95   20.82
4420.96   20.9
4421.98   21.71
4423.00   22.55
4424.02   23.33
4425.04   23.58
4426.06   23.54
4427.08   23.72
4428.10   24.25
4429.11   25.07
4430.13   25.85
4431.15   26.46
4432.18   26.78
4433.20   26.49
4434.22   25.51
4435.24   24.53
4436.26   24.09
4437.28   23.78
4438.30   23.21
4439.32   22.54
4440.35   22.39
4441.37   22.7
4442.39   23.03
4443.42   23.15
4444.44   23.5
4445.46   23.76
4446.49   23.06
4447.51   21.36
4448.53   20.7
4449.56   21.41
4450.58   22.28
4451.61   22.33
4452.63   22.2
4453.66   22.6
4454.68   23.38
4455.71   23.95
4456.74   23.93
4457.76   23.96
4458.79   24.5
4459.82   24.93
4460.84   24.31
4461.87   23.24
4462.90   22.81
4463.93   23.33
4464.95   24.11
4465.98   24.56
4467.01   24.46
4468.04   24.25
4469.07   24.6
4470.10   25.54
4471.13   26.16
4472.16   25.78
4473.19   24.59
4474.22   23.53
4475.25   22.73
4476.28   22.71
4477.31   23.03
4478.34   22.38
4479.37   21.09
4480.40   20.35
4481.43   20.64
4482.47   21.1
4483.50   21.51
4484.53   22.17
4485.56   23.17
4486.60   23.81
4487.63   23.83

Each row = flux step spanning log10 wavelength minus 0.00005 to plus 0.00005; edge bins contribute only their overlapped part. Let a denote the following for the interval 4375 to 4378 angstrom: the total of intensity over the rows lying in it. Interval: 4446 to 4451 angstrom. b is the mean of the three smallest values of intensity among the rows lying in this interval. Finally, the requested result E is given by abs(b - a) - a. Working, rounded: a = 72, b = 21.2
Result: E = -21.2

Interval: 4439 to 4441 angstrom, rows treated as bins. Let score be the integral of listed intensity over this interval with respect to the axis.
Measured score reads 45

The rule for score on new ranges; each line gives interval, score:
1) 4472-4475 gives 73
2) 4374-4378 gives 97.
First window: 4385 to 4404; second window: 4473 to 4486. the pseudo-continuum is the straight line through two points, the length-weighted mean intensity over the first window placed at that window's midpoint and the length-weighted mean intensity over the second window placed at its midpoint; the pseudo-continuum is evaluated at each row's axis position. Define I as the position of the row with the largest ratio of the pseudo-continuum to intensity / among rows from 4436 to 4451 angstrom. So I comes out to 4448.53 angstrom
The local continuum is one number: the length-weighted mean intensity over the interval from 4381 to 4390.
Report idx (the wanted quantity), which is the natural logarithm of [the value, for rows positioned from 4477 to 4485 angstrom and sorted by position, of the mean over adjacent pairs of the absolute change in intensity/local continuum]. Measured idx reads -3.58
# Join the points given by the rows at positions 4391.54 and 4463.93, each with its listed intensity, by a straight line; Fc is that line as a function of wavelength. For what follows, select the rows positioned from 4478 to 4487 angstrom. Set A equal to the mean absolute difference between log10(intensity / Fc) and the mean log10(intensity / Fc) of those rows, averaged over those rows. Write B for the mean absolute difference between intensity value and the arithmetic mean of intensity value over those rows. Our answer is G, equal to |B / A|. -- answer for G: 50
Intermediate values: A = 0.019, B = 0.96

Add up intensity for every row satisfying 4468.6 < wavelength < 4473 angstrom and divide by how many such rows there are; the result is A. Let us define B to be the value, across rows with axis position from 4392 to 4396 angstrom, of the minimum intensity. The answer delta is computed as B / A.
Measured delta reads 0.78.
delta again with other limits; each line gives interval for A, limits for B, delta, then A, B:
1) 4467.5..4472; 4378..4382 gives 0.88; 25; 22.08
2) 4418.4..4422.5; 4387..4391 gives 1.16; 21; 24.65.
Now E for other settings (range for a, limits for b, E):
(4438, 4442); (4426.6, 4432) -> -24.3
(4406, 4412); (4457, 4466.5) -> -23.1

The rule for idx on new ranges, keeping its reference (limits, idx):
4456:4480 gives -3.68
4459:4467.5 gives -3.70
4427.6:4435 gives -3.59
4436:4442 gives -4.05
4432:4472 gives -3.81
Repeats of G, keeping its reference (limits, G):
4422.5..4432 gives 54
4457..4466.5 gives 55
